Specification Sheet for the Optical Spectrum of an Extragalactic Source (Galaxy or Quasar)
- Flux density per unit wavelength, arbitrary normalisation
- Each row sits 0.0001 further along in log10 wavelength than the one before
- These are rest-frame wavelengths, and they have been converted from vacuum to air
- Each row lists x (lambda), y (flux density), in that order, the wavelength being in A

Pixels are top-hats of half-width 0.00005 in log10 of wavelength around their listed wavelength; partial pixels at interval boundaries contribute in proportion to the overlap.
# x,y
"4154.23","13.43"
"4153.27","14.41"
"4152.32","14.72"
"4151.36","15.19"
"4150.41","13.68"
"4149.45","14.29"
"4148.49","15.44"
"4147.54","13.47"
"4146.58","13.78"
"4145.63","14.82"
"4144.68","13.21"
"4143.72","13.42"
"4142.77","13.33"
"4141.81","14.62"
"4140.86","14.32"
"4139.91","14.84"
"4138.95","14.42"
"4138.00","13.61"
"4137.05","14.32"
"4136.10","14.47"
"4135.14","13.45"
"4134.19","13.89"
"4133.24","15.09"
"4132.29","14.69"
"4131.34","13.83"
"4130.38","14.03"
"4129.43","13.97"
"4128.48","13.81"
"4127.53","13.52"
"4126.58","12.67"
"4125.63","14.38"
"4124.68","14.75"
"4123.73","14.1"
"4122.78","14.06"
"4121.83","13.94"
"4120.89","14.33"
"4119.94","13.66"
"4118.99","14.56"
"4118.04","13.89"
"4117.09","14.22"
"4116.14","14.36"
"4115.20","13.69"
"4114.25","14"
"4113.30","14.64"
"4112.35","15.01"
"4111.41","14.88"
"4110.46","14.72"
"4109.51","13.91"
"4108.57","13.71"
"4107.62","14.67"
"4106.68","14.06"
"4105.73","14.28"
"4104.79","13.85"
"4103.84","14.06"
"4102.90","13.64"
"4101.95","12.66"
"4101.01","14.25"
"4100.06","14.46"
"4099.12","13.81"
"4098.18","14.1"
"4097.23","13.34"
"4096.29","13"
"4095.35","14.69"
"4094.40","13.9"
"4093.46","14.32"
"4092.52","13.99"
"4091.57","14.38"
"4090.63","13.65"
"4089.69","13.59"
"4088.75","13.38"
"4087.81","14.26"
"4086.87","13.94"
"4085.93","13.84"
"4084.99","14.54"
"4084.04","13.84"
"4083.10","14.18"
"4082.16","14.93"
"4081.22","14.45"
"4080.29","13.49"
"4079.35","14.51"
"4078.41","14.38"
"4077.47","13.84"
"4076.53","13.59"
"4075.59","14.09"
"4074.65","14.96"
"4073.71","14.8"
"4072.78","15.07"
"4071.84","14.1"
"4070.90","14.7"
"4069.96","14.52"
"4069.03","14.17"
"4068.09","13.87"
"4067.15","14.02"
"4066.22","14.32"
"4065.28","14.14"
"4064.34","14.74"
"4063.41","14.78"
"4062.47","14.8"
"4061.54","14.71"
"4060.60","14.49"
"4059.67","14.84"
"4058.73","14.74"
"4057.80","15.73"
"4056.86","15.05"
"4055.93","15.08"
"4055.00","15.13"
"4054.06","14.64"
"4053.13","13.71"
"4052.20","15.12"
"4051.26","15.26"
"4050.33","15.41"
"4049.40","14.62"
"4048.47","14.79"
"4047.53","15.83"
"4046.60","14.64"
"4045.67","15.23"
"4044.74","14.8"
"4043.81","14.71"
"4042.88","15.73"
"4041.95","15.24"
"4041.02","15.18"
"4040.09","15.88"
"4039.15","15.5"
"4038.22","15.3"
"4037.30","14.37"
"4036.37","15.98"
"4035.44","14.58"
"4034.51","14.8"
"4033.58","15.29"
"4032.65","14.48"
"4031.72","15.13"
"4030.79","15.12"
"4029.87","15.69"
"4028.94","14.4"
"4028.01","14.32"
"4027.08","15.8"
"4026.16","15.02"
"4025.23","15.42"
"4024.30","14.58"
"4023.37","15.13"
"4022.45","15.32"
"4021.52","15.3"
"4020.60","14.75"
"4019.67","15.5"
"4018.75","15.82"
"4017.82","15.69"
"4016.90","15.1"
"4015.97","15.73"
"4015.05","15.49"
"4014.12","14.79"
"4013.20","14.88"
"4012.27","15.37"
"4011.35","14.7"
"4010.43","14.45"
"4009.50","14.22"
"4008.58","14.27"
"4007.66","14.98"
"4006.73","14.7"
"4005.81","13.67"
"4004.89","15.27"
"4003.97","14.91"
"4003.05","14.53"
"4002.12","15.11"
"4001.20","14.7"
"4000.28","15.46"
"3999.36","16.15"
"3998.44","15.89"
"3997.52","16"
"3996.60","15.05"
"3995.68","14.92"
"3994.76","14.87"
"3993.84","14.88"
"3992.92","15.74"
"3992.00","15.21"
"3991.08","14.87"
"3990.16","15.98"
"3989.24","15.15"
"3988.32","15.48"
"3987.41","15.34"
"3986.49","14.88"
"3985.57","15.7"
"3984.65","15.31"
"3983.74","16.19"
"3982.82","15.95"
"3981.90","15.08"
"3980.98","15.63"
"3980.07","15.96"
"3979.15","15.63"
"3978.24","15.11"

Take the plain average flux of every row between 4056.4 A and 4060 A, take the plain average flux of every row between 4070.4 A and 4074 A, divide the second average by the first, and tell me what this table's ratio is 0.97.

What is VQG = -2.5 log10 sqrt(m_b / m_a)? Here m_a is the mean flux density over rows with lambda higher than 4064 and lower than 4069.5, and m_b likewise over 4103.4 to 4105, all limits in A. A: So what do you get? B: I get 0.010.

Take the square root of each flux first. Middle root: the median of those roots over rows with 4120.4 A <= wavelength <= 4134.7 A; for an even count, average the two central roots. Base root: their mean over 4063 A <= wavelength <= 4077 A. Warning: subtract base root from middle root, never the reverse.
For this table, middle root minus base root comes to -0.05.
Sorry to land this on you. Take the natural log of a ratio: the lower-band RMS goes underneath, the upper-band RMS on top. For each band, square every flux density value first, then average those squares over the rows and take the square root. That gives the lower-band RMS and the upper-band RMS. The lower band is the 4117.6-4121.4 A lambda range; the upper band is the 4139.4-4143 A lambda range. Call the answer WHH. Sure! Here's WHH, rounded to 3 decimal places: 0.012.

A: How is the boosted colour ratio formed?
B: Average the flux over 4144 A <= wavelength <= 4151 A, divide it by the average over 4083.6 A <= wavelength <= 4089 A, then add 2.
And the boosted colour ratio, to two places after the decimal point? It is 3.01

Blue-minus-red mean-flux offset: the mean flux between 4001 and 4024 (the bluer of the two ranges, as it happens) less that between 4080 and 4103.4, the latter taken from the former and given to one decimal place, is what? 1.0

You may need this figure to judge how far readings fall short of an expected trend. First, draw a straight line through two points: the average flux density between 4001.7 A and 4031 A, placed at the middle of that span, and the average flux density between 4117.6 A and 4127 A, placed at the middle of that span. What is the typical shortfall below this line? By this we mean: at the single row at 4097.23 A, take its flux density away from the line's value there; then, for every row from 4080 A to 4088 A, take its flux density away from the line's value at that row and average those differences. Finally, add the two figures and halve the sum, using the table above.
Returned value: 0.57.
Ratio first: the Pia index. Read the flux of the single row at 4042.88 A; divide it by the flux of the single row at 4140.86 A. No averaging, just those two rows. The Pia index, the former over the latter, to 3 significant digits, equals 1.10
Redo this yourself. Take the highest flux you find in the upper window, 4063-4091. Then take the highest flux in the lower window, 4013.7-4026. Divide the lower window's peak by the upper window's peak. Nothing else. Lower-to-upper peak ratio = 1.05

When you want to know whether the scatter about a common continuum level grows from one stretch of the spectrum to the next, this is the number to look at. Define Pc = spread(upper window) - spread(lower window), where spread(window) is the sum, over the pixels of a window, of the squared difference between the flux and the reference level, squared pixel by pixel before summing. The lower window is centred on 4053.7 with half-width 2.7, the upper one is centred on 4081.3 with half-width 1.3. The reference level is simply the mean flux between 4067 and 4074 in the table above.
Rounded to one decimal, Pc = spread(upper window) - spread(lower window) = -1.6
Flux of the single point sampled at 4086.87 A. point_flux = 13.94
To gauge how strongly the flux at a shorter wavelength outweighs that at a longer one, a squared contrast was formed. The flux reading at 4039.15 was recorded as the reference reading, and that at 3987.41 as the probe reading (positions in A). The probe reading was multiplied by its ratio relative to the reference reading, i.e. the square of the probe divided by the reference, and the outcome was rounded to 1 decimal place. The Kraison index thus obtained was 15.2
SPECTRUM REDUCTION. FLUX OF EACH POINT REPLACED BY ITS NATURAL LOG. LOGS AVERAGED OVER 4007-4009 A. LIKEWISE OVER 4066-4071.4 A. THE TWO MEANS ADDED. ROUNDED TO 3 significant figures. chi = 5.34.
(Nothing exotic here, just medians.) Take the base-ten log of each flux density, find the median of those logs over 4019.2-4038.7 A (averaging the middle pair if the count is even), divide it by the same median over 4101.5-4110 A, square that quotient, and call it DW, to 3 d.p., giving 1.065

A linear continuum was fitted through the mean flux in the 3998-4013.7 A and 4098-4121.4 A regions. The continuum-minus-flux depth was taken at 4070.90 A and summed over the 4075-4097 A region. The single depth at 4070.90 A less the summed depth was -7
